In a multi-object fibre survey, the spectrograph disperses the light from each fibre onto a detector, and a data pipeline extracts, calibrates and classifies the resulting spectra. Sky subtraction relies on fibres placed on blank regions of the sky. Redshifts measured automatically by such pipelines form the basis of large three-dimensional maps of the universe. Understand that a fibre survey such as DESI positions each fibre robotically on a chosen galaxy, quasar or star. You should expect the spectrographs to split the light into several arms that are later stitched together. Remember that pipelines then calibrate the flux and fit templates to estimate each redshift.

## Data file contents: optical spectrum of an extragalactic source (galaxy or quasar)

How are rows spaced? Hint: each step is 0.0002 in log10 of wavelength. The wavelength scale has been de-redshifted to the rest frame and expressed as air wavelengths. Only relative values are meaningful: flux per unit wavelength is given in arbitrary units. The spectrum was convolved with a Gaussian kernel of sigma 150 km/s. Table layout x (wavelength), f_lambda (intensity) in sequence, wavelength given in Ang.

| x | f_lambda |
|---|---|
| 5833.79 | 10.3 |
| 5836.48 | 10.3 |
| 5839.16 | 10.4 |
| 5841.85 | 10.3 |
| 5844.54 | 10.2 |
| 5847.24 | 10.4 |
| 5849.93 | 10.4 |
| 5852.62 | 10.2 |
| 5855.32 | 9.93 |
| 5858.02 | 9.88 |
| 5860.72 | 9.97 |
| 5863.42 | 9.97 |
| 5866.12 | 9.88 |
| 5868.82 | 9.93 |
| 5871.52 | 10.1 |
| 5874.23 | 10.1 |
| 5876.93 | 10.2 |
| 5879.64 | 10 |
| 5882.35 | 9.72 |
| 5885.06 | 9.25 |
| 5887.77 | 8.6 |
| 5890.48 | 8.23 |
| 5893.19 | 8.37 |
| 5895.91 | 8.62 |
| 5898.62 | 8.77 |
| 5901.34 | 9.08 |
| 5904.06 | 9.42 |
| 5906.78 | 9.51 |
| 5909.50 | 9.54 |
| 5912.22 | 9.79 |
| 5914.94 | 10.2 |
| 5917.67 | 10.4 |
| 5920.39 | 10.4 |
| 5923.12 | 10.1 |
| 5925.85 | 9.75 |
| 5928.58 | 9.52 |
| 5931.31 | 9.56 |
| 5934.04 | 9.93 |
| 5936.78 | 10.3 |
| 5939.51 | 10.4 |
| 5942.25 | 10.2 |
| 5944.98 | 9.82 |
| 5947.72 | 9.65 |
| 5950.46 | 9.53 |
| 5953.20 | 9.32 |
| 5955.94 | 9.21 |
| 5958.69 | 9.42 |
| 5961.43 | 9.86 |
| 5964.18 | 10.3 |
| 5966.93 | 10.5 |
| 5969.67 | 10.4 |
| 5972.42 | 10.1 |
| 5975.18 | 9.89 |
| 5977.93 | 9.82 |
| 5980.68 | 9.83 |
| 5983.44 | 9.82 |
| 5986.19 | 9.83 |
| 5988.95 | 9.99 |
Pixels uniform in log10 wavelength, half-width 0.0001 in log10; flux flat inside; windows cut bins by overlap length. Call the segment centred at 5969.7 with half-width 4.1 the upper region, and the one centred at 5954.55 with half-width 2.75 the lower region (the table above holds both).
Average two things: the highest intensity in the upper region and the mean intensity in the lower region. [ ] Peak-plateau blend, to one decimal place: 9.9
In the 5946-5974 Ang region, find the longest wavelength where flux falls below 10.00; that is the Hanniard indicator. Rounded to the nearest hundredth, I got 5961.43 Ang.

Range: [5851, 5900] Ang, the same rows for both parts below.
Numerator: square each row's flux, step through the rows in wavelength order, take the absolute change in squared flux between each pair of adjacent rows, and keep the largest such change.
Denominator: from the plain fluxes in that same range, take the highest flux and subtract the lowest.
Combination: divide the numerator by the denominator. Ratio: 5.9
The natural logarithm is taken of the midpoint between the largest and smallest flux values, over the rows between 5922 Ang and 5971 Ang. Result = 2.29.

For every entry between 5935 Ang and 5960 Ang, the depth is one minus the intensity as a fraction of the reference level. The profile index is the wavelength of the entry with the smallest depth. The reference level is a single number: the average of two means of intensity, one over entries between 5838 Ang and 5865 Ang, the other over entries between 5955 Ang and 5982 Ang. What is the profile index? 5939.51 Ang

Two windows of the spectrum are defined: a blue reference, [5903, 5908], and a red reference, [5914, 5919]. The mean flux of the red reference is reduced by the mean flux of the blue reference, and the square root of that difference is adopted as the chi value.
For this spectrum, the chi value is 0.91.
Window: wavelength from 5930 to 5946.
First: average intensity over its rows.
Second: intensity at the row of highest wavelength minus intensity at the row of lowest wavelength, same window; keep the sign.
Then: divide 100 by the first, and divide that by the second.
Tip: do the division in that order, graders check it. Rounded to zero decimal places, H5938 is 38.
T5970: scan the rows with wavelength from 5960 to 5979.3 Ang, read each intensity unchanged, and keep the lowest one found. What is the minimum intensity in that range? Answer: 9.82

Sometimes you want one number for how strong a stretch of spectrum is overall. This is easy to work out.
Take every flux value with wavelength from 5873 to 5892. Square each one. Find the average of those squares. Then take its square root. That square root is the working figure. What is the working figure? 9.5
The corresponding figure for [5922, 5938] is 9.9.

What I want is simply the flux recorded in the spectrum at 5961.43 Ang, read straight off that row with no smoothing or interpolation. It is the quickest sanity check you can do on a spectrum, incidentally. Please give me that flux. 9.86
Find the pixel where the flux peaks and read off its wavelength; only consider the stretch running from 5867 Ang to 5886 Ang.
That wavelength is 5876.93 Ang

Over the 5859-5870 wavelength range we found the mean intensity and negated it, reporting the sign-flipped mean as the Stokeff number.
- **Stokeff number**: -9.9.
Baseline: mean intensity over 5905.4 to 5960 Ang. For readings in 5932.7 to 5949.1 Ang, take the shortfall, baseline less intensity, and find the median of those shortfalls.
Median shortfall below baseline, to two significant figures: -0.24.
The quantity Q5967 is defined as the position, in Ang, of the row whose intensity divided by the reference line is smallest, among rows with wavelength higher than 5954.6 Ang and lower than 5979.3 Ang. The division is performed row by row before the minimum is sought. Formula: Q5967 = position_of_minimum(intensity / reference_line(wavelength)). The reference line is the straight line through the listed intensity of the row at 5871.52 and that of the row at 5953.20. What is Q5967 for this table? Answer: 5955.94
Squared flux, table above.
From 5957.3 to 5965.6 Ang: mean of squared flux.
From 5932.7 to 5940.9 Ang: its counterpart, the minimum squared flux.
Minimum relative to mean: 1.01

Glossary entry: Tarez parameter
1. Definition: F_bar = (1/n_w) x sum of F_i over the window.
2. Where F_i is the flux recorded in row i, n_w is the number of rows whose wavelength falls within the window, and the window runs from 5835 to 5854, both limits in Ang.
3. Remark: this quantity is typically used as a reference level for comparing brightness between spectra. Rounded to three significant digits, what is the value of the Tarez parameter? 10.3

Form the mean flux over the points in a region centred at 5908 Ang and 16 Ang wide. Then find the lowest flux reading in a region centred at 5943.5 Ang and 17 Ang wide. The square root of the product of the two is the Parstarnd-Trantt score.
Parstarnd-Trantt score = 9.56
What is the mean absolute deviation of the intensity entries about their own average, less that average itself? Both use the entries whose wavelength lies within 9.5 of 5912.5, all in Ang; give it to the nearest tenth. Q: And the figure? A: -9.5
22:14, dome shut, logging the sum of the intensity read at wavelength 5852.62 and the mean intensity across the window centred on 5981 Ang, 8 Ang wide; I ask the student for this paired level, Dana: 20.0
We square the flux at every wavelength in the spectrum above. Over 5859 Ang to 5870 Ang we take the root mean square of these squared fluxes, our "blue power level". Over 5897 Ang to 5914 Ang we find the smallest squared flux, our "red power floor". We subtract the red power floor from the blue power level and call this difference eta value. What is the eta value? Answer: 22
